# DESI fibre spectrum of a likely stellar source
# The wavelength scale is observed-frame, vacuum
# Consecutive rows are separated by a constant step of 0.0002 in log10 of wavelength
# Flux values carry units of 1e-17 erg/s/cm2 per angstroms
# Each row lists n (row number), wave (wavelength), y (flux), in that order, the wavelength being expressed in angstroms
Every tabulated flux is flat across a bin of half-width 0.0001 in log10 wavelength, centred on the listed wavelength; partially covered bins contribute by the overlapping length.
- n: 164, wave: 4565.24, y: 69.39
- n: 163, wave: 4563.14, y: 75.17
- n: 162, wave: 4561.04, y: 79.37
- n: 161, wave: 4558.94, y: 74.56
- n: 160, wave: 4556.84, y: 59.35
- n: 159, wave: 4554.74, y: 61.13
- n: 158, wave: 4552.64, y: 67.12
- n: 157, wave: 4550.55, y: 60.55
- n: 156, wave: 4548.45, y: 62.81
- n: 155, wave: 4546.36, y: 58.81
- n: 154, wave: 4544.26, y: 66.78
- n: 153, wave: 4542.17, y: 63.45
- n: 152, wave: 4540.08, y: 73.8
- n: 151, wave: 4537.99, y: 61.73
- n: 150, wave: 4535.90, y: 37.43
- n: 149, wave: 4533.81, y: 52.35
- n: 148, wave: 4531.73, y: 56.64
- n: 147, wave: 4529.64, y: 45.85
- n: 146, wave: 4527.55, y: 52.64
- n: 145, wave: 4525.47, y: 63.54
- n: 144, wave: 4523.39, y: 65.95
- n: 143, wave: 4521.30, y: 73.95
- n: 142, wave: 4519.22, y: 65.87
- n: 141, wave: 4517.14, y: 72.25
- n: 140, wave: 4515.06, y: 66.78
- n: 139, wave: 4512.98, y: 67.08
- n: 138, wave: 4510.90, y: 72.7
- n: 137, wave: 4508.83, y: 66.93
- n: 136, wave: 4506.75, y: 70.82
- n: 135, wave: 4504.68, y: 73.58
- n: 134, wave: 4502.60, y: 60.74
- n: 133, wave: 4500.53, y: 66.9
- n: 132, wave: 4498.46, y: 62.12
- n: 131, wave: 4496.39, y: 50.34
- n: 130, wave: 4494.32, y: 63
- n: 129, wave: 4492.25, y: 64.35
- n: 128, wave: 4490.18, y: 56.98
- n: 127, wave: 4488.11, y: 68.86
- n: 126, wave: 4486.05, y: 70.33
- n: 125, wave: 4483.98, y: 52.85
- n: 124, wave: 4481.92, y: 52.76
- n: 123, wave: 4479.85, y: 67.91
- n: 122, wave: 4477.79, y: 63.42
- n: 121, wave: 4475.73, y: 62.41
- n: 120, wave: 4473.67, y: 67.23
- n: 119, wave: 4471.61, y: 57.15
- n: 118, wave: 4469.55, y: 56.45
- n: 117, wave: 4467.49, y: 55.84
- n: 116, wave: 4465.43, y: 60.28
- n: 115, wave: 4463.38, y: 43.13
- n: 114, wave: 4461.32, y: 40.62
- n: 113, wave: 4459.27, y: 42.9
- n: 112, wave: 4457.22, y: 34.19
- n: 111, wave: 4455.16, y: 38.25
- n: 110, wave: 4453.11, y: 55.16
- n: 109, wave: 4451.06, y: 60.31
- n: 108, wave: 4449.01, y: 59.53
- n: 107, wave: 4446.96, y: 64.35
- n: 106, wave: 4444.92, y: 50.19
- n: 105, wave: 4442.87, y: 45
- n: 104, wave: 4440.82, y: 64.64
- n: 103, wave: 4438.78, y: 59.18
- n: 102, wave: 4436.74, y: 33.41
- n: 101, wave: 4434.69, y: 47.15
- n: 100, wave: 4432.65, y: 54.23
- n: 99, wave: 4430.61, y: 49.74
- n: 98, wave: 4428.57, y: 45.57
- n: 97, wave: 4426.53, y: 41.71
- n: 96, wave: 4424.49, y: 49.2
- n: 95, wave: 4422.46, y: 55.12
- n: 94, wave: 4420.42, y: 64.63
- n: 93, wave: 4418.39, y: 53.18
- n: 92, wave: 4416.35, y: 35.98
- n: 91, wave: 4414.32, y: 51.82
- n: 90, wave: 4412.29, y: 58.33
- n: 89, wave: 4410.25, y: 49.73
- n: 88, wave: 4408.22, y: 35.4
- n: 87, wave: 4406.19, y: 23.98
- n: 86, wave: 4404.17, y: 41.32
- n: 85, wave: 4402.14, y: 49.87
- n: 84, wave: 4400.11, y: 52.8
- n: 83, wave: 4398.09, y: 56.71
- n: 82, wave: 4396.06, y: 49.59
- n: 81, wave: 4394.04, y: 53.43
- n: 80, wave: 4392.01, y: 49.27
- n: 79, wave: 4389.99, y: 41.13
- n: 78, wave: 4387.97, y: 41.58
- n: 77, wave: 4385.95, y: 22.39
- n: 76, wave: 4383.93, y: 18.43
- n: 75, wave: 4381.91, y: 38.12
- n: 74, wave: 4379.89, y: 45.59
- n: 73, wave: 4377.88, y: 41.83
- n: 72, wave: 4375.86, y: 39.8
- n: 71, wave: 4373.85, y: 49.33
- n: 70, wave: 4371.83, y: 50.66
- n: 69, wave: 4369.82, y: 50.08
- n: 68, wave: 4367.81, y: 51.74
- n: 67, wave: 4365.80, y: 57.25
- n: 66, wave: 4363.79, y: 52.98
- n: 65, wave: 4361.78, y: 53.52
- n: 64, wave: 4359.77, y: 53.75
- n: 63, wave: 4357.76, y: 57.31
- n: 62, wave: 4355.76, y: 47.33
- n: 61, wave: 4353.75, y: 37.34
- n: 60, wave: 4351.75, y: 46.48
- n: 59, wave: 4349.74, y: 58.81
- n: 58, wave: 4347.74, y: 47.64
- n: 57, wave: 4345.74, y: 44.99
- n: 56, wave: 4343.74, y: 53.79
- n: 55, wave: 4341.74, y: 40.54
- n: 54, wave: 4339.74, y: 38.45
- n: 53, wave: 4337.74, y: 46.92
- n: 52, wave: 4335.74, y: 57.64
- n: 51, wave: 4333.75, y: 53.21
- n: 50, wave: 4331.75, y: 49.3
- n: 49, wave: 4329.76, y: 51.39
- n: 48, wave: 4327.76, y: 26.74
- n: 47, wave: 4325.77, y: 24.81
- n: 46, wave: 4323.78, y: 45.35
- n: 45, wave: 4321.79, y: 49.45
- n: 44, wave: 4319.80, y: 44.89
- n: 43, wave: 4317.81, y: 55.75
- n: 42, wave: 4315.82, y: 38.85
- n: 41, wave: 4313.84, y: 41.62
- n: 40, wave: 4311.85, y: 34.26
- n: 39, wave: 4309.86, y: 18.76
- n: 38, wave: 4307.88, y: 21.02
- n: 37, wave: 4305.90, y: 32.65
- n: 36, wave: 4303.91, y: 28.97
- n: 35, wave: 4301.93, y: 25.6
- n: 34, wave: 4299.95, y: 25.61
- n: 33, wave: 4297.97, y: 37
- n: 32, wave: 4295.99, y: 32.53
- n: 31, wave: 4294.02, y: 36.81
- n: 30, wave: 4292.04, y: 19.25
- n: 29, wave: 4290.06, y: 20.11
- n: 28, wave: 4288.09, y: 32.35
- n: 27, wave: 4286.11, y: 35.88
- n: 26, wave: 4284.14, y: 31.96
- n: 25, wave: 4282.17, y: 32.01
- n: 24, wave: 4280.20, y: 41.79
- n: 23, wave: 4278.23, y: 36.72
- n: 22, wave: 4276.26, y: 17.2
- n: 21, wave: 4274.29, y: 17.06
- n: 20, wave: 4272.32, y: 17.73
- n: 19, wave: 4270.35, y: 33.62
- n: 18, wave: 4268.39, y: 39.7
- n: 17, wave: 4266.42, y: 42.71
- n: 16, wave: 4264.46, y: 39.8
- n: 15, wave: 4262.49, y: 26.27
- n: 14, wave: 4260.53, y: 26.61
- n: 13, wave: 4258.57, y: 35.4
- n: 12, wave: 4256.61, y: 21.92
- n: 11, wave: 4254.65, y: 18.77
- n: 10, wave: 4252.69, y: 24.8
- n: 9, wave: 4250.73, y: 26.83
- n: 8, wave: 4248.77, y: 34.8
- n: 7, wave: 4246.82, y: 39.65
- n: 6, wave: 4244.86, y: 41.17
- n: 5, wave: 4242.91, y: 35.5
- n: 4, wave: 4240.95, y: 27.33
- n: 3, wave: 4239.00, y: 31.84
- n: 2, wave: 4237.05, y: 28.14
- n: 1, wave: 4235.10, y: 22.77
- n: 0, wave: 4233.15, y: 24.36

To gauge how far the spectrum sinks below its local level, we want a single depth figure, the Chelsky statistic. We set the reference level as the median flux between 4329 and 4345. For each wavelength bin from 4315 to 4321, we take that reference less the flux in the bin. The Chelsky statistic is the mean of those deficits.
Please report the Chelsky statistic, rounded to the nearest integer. 4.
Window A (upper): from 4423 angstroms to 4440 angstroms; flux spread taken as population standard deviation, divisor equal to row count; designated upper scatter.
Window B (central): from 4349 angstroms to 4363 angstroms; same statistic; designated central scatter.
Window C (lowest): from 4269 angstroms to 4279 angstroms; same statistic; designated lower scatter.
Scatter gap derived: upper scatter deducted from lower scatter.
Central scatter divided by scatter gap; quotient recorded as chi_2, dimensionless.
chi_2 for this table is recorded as 4.6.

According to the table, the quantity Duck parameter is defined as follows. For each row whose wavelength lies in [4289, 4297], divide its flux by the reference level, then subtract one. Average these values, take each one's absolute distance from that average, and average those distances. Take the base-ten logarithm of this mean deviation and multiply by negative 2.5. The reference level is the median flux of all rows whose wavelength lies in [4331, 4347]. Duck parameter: 2.02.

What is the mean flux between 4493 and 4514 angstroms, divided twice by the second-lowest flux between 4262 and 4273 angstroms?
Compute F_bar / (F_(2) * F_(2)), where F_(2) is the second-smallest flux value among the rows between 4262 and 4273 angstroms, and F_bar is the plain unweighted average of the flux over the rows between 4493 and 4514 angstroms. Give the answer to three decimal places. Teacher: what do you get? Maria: 0.095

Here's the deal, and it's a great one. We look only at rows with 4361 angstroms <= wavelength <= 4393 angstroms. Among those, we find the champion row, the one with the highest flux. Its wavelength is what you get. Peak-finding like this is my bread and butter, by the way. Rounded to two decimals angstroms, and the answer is 4365.80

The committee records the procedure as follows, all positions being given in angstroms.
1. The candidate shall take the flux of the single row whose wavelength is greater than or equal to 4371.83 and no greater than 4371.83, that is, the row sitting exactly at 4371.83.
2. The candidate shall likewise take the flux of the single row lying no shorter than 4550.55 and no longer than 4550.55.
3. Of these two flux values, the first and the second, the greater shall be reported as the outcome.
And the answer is 61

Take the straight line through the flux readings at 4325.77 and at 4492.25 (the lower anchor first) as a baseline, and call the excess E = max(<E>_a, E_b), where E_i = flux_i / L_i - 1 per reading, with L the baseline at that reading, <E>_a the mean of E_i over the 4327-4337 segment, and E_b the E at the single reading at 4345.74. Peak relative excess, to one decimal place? 0.8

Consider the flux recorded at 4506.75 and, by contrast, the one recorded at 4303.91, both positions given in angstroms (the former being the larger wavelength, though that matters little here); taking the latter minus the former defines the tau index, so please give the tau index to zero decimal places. -42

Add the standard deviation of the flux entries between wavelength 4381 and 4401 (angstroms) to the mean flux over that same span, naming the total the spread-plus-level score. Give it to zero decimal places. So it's 55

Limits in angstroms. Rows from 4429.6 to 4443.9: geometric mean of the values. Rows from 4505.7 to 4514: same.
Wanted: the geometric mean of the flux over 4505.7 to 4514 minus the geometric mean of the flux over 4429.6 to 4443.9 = 20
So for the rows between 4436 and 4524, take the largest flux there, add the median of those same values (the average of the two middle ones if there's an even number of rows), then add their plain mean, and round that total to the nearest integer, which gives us 195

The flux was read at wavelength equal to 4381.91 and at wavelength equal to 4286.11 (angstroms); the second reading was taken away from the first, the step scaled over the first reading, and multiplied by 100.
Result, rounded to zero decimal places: 6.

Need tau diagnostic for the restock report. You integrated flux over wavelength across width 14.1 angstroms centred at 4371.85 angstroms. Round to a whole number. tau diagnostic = 686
